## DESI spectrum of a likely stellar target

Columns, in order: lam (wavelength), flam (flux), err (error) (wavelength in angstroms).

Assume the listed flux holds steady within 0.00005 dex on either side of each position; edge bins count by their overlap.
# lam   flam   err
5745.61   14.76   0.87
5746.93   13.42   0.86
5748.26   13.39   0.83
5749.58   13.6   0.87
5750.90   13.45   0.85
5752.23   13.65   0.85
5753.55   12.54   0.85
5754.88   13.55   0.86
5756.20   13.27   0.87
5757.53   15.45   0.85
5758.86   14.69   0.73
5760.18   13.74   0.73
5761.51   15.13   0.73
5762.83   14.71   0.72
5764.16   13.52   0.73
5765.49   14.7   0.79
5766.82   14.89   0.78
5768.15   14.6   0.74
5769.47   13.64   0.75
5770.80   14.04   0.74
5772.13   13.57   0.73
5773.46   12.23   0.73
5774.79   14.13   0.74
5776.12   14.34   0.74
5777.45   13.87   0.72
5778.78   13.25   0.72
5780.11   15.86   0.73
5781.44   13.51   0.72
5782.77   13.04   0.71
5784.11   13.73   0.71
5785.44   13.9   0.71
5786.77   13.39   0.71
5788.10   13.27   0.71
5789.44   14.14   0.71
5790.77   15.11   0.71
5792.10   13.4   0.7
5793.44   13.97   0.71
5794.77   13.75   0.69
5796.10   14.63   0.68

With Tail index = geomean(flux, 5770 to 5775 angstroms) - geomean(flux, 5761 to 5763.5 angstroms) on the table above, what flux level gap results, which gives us -1.4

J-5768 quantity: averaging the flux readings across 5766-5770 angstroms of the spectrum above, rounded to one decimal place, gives 14.4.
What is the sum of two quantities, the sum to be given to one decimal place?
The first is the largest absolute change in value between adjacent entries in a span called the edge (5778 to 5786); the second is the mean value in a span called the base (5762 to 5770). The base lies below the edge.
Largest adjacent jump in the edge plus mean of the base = 17.0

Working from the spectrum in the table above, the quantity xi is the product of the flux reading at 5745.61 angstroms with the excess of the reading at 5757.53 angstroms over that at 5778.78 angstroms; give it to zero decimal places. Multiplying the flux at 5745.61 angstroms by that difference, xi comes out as 32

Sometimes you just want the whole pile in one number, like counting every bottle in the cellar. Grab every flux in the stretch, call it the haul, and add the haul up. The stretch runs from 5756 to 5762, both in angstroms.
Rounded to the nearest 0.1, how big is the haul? 72.3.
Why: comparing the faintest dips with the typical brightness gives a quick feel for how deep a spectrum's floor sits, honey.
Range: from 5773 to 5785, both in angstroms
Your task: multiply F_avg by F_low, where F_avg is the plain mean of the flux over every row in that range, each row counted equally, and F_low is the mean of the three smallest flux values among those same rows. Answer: 177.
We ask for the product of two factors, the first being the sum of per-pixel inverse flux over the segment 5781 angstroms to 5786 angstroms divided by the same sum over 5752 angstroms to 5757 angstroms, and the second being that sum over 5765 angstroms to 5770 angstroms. 0.271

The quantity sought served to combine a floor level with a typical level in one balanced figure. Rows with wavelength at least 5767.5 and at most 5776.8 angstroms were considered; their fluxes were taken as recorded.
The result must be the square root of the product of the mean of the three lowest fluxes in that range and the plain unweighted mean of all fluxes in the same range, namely 13.5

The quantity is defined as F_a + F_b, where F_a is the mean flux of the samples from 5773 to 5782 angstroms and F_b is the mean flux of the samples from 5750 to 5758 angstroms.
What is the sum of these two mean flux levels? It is 27.5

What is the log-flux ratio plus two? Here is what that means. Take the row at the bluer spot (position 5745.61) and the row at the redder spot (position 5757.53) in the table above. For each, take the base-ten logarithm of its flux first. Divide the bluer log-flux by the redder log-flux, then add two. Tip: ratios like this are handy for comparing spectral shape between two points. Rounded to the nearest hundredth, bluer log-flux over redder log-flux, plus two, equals 2.98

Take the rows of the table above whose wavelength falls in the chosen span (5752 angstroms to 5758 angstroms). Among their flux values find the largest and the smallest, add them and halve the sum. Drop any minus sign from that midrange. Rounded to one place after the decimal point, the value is 14.0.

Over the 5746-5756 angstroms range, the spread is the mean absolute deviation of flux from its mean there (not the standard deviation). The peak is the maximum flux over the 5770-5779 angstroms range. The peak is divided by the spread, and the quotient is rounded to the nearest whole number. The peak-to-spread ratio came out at 60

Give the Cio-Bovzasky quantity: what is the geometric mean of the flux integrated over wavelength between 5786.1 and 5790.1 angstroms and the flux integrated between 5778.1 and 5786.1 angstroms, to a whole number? 78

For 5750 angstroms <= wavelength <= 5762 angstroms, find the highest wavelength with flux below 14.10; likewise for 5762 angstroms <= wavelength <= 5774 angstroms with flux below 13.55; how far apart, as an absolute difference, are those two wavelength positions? 13.3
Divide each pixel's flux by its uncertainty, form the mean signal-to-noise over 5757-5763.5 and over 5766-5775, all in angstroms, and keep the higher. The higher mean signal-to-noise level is 19.7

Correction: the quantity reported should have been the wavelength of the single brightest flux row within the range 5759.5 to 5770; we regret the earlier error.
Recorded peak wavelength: 5761.51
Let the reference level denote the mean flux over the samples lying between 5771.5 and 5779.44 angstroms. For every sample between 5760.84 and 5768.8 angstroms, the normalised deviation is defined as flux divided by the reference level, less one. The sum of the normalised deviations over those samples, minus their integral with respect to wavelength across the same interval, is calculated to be -0.15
